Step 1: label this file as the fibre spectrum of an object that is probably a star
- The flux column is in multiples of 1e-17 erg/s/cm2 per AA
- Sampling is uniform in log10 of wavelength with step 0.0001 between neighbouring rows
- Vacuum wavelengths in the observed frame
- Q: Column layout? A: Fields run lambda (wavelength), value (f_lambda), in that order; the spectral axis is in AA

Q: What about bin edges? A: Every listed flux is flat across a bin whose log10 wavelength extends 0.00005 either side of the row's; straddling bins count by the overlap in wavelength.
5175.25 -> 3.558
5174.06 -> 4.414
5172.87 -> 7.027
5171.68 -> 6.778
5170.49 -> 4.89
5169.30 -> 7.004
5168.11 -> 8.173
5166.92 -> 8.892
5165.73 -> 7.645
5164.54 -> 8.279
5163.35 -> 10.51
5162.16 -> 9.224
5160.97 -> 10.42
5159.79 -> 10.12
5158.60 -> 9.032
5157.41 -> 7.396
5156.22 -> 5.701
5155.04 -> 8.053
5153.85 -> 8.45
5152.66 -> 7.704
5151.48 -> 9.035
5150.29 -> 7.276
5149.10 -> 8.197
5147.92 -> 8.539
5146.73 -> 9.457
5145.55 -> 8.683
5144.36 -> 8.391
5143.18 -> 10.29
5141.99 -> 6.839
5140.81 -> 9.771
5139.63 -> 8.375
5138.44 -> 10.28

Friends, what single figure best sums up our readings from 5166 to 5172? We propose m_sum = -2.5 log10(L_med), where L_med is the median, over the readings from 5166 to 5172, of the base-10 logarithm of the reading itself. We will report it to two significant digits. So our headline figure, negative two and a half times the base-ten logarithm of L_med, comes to 0.18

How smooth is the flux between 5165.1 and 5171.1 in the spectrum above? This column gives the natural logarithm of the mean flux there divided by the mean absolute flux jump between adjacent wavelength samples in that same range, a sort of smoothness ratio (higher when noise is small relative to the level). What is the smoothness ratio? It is 1.72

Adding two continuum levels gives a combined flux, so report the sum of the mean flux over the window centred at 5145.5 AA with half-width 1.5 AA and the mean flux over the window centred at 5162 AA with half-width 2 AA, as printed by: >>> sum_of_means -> 19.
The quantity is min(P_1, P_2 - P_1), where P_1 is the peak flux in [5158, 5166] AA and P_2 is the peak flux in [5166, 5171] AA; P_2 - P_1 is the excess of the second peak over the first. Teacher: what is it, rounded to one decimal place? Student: -1.6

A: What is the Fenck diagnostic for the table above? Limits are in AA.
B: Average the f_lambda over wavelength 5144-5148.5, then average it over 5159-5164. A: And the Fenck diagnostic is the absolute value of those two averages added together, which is 18.8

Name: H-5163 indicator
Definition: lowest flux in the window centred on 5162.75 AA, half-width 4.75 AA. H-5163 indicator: 7.645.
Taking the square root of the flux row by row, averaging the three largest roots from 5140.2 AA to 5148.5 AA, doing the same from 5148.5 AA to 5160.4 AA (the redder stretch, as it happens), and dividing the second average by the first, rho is 0.98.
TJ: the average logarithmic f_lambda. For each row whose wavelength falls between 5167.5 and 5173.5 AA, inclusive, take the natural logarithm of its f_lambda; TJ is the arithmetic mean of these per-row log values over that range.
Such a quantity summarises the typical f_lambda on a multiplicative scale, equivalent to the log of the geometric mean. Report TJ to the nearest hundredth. 1.90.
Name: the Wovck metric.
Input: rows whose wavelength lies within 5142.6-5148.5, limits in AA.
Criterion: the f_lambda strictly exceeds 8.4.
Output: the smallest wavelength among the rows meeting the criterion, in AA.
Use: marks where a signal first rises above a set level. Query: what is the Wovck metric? 5143.18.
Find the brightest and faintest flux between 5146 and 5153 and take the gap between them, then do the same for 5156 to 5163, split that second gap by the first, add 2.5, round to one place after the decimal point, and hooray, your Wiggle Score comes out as 4.7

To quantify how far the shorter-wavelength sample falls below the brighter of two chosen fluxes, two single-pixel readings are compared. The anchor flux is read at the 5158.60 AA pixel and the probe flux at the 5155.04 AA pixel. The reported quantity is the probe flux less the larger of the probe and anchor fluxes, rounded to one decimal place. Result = -1.0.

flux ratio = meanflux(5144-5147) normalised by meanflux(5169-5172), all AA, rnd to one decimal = 1.4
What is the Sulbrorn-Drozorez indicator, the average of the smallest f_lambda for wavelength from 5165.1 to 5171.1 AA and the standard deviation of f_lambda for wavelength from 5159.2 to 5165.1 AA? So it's 2.9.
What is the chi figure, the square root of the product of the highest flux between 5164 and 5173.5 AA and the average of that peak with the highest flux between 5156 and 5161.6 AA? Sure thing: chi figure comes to 9.3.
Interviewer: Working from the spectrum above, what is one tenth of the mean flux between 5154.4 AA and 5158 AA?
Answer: 0.71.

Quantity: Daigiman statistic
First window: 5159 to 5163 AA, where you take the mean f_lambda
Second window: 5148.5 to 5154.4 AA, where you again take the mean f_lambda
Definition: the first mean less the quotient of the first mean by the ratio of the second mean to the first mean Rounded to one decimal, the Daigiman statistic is -2.2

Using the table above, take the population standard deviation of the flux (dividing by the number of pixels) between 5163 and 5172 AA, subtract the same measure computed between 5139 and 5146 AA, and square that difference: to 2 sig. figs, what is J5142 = 0.19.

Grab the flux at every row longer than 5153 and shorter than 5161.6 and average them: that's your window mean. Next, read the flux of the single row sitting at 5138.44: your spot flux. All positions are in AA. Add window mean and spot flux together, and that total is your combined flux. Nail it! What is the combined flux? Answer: 18.7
